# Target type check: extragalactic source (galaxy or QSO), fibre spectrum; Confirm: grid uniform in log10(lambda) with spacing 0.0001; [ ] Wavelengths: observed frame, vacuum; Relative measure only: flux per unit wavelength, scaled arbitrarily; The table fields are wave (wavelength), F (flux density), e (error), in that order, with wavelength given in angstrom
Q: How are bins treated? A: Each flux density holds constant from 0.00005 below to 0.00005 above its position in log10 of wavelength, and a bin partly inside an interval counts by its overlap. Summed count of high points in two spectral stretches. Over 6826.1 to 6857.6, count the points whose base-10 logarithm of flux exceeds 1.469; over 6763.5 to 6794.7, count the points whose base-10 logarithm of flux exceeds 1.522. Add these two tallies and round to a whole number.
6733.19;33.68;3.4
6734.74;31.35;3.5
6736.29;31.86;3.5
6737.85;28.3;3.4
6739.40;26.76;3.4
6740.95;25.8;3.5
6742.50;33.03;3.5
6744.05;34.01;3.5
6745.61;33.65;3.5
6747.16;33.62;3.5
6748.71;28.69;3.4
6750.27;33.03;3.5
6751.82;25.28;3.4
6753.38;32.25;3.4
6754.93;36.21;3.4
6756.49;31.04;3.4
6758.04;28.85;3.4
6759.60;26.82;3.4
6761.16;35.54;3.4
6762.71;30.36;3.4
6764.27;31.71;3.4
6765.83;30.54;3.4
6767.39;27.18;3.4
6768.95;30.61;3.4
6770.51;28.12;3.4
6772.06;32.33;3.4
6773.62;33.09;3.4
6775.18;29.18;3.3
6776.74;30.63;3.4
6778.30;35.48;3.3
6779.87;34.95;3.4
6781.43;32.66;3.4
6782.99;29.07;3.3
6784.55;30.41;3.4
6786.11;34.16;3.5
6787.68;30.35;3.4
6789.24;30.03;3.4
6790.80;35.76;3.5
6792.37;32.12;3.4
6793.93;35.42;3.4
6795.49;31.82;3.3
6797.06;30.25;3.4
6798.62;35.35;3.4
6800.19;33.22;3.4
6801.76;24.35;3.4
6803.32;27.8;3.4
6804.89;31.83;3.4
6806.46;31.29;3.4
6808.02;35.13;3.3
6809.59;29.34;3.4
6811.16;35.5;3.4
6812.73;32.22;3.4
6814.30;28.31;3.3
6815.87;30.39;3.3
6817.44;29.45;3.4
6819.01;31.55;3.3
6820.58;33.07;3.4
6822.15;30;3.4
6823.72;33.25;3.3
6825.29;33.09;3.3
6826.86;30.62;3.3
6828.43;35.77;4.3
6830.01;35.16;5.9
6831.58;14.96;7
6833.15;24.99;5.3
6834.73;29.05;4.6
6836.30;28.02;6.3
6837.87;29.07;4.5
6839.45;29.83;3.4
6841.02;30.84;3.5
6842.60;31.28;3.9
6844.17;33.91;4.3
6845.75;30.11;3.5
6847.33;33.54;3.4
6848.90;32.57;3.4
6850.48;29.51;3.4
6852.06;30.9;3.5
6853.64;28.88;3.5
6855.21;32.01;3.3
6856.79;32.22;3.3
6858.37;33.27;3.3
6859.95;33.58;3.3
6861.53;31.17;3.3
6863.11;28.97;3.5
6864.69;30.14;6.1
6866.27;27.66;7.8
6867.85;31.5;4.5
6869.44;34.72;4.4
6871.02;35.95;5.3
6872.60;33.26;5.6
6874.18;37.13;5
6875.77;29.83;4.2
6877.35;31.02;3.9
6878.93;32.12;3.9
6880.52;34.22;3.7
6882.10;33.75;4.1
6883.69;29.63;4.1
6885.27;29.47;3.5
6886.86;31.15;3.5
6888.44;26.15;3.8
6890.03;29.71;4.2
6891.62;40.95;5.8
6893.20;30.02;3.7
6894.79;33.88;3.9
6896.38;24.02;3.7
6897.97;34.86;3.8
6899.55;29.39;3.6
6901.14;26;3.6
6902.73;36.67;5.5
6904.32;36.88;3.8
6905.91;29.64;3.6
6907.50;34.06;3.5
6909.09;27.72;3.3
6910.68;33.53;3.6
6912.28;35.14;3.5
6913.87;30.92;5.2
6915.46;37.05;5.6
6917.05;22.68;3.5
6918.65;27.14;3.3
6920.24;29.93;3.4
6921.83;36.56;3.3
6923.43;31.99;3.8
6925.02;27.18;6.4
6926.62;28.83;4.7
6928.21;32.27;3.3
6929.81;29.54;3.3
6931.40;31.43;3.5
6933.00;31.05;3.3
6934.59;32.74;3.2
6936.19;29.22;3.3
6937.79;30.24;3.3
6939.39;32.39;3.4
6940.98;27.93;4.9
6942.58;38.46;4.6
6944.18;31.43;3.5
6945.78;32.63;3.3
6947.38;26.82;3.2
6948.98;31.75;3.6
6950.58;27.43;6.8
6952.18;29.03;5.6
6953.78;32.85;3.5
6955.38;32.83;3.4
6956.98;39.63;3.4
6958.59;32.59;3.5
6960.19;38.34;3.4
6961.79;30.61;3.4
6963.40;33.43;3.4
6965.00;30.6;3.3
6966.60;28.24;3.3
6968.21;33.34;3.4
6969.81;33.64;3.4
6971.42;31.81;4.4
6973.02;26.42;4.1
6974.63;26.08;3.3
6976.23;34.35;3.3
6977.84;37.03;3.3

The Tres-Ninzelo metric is 19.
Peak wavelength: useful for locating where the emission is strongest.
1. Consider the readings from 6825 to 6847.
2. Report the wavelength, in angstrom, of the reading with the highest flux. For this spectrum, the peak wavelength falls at 6828.43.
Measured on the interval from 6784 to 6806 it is 6790.80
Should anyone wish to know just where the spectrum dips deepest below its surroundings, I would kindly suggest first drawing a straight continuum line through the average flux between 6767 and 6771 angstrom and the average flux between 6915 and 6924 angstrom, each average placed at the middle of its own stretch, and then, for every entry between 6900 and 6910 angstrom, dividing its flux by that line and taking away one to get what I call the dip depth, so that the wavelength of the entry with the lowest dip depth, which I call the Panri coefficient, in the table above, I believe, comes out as 6901.14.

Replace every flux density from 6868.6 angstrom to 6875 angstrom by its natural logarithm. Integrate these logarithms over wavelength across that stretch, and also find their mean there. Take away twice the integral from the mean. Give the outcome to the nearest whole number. -42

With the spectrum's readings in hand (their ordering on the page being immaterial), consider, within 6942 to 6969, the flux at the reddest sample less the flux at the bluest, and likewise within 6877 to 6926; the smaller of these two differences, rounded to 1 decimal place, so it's -5.1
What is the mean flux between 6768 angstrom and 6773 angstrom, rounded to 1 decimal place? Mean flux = 30.4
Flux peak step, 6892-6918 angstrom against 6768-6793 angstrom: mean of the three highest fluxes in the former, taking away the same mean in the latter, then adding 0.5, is 2.0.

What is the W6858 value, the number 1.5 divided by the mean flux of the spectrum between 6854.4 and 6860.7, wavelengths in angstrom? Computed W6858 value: 0.0458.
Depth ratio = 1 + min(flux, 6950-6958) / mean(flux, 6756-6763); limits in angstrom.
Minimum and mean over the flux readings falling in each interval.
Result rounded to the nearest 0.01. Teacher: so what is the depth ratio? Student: 1.90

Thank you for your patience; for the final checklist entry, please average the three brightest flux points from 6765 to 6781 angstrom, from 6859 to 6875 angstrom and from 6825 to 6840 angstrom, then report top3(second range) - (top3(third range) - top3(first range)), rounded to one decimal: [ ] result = 35.8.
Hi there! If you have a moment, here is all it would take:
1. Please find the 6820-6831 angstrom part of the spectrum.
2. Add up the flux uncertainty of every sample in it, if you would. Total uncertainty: 27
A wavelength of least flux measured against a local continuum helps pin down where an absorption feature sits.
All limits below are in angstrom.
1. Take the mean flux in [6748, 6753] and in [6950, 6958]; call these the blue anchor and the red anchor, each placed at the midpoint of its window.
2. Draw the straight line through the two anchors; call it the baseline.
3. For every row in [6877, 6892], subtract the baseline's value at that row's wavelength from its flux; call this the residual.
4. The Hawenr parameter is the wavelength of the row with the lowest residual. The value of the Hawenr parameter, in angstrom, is 6888.44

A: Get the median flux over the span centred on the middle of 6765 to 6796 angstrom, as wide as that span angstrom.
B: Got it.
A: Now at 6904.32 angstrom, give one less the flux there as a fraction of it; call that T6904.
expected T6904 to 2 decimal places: -0.18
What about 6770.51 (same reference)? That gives 0.10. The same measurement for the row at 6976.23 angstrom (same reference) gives -0.10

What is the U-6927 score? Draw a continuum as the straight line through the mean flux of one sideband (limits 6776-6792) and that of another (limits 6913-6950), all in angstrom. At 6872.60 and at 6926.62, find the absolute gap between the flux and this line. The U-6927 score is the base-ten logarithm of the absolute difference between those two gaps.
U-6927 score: -0.5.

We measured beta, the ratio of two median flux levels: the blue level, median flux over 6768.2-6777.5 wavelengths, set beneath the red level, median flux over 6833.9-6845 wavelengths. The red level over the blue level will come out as 0.97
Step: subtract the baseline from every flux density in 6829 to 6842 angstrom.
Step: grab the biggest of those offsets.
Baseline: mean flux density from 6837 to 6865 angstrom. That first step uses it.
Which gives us 4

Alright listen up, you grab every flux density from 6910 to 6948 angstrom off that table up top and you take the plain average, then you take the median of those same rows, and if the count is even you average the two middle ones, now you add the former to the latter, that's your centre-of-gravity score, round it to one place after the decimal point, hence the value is 62.4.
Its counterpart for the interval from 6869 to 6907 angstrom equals 63.7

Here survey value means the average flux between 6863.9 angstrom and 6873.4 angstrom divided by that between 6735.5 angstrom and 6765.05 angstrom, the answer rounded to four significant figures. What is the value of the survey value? 1.043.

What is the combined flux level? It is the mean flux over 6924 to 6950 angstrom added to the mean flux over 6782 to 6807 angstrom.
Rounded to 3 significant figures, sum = 62.3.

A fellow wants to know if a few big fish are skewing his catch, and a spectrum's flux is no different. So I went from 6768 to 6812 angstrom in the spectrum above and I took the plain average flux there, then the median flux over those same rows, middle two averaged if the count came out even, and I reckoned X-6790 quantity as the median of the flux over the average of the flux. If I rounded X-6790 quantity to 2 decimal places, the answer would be 1.00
